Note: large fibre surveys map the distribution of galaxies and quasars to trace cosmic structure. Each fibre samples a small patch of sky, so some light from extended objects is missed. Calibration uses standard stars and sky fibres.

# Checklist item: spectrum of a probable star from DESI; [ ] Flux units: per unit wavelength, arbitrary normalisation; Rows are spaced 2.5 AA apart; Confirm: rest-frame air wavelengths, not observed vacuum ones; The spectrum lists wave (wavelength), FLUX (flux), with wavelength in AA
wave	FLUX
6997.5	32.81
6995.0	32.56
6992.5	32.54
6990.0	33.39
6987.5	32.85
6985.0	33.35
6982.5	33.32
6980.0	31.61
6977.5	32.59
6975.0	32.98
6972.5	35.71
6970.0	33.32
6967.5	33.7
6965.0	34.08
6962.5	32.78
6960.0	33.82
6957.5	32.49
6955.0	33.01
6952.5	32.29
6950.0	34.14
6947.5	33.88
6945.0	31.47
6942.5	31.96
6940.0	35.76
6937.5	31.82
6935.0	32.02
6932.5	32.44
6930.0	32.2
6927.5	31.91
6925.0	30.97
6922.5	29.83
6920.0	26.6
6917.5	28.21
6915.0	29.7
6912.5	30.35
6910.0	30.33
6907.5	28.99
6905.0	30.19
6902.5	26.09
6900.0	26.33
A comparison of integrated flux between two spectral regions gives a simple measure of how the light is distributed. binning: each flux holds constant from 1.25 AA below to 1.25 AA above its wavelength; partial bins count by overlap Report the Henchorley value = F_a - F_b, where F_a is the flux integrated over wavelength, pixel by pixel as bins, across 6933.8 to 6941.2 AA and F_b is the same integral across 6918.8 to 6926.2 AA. 30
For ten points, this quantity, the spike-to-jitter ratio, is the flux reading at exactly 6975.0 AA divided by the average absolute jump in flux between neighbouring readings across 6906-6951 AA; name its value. 25.0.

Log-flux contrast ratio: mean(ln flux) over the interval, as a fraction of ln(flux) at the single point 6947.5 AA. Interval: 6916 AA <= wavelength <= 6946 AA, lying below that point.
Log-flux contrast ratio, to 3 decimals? 0.976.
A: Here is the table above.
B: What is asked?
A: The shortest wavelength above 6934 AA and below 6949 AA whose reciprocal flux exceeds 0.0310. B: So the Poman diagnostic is 6935.0 AA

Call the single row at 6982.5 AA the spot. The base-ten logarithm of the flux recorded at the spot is 1.52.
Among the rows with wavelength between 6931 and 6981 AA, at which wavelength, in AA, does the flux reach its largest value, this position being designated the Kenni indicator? 6940.0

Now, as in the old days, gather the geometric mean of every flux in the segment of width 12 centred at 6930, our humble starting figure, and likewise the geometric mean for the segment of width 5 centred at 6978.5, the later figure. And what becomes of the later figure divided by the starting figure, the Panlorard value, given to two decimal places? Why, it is 1.01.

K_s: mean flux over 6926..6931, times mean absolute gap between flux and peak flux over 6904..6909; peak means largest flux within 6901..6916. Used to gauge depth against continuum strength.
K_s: 24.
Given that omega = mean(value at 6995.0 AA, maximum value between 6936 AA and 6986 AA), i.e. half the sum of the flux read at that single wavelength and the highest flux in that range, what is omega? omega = 34.16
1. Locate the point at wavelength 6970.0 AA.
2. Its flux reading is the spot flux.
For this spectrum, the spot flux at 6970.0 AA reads 33.32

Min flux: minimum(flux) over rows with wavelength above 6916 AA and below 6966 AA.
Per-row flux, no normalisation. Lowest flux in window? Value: 26.6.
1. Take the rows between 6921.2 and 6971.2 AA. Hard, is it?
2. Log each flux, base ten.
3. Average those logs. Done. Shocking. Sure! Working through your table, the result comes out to 1.51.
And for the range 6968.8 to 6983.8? 1.52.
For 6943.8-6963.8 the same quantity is 1.52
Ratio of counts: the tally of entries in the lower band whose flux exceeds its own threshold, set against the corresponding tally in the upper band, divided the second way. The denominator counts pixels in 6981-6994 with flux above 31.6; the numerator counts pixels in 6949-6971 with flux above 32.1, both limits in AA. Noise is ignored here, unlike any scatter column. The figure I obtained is 1.8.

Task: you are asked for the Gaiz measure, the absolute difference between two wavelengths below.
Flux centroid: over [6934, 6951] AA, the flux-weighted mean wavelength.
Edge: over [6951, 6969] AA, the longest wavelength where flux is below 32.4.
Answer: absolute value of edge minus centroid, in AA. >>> 9.9 AA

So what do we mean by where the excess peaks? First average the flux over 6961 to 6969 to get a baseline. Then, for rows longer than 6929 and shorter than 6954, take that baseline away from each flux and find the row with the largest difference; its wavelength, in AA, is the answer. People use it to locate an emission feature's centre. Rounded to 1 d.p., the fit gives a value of 6940.0 AA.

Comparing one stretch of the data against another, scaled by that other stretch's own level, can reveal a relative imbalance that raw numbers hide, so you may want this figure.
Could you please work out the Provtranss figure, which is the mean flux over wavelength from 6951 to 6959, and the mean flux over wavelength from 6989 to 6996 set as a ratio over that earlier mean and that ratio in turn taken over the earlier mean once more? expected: 0.031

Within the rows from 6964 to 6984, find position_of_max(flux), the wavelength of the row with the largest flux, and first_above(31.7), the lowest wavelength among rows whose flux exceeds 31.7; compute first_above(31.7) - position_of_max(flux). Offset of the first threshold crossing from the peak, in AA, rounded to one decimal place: -7.5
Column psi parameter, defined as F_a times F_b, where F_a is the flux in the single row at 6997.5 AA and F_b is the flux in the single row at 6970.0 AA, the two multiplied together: 1093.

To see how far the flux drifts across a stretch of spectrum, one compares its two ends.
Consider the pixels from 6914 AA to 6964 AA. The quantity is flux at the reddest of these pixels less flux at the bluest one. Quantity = 3.1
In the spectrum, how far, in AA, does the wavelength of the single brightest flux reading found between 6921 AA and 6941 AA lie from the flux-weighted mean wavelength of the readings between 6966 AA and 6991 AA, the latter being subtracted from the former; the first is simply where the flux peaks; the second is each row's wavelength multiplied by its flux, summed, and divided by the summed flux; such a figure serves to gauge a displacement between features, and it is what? -38.7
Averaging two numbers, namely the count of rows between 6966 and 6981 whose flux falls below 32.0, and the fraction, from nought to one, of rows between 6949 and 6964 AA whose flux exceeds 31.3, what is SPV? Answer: 1.00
